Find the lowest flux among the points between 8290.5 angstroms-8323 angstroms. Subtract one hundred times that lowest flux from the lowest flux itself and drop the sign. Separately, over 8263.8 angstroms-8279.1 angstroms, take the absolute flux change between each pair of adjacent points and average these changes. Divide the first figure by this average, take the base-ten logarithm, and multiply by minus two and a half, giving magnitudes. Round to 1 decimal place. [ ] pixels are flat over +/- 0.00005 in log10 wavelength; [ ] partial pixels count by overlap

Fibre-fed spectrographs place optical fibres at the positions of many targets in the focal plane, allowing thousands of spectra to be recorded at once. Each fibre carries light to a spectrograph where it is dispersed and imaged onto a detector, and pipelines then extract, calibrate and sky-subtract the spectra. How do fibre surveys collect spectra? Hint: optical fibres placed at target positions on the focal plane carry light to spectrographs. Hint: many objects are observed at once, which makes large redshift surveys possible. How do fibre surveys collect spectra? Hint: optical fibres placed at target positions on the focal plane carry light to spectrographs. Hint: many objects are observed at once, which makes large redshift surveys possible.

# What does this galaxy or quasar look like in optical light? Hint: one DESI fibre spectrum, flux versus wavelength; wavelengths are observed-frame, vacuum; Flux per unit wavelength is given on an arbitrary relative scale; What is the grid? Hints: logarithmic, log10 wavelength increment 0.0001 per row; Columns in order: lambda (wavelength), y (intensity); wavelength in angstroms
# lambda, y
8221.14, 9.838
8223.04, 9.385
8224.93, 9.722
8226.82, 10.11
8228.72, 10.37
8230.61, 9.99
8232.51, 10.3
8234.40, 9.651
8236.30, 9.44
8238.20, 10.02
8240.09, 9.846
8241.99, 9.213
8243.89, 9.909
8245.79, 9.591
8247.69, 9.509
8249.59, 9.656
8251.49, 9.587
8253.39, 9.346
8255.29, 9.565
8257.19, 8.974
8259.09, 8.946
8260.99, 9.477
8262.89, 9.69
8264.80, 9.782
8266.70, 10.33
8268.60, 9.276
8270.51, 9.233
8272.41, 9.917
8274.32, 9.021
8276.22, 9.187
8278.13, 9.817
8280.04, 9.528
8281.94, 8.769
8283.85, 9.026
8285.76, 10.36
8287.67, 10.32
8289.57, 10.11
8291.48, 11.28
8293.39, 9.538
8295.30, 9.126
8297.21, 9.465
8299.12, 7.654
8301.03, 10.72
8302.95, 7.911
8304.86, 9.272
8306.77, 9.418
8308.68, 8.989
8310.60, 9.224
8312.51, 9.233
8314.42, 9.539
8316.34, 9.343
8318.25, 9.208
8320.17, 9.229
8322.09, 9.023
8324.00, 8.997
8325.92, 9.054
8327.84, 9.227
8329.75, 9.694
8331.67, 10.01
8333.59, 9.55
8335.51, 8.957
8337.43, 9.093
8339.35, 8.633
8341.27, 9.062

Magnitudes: -7.8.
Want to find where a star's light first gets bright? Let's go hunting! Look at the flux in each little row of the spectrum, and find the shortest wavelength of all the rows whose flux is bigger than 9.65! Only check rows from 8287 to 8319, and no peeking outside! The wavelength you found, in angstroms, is 8287.67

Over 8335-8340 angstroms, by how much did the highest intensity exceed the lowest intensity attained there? 0.46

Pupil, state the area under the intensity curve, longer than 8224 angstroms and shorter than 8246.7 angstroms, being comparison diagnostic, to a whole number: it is 224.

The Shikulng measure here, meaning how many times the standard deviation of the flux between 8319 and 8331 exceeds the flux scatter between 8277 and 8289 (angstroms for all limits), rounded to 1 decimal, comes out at 0.4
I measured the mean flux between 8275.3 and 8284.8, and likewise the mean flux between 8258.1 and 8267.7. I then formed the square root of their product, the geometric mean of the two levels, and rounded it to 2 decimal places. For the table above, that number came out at 9.45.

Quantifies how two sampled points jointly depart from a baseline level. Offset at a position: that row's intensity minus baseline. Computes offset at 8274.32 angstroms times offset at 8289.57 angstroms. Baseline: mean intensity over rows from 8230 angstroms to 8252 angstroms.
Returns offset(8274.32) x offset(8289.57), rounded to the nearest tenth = -0.3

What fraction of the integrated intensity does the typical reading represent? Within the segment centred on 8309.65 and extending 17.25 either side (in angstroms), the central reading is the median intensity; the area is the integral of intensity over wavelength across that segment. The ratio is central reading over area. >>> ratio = 0.0292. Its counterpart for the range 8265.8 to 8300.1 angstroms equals 0.0290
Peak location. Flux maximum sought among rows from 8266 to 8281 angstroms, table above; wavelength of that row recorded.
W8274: 8266.70 angstroms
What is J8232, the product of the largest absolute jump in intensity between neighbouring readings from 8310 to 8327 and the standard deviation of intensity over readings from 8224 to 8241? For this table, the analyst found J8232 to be 0.09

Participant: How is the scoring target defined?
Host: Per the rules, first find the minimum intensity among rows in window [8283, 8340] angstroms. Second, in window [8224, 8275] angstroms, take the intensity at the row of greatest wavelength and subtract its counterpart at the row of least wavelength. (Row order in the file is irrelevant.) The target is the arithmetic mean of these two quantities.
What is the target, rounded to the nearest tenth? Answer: 3.5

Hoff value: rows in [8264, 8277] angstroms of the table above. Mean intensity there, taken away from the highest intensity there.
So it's 0.79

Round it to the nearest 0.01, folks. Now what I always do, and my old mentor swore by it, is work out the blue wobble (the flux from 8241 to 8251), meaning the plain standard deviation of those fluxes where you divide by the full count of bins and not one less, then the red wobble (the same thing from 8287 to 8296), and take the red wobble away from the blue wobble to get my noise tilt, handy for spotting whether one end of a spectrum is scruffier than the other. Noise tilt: -0.51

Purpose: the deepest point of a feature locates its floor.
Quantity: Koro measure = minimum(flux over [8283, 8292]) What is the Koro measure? 9.026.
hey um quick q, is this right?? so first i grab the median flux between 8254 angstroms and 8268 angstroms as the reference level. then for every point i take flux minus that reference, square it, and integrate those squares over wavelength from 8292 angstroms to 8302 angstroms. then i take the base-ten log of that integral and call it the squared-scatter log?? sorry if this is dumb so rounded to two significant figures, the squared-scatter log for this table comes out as 1.0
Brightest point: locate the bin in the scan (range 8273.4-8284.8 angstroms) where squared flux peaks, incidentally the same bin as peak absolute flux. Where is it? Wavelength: 8278.13 angstroms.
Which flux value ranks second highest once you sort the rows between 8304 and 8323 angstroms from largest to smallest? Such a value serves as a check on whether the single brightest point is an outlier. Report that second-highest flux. 9.418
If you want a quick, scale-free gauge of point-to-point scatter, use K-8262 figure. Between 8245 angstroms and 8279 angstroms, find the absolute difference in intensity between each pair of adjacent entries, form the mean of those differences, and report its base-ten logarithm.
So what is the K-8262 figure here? -0.4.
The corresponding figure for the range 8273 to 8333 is -0.2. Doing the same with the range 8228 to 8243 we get -0.4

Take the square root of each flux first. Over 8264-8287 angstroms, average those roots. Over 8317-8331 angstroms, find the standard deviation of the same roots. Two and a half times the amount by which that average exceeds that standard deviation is 7.62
